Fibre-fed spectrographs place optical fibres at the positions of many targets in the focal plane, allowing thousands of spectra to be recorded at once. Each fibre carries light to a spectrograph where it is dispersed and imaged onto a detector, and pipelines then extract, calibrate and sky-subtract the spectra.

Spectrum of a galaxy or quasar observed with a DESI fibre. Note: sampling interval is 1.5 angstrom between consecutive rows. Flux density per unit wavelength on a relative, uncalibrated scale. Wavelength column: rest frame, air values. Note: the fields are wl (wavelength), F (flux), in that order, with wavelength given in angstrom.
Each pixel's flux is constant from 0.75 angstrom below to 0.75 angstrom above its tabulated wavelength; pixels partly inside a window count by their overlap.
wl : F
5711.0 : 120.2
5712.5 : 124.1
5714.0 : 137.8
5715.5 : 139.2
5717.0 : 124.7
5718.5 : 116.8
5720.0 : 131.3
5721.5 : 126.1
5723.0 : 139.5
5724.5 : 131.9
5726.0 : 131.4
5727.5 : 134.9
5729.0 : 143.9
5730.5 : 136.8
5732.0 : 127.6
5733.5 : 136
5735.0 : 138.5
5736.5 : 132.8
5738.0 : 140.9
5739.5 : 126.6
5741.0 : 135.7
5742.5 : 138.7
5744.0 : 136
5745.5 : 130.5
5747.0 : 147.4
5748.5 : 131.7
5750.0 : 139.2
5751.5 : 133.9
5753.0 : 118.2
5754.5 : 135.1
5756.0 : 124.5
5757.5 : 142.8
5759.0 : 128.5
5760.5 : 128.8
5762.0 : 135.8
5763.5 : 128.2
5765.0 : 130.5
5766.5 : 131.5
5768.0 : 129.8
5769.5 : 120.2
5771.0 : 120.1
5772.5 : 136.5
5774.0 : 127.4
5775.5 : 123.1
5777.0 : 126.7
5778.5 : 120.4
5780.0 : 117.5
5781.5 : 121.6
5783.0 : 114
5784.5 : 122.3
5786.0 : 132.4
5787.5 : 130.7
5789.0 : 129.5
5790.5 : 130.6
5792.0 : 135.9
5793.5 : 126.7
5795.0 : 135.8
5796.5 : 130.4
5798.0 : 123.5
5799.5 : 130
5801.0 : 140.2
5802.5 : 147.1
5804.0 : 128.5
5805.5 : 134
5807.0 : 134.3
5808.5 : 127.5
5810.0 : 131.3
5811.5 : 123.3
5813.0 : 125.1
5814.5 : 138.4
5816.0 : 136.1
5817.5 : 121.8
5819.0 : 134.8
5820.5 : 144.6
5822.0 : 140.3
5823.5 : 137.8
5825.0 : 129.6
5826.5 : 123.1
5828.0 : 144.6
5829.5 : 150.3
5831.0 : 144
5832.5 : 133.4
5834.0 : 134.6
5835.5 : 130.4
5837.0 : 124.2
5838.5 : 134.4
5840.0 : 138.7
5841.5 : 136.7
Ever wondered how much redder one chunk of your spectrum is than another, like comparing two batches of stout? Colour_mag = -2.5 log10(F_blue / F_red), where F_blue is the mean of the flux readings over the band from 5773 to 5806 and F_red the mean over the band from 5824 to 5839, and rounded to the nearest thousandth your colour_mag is 0.052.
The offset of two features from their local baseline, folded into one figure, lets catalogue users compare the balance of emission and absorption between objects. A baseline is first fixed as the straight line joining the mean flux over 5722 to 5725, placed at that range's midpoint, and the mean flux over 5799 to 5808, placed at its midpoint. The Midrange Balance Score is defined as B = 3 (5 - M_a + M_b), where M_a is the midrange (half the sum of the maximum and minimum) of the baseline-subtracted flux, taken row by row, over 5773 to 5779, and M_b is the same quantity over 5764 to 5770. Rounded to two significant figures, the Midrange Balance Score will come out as 21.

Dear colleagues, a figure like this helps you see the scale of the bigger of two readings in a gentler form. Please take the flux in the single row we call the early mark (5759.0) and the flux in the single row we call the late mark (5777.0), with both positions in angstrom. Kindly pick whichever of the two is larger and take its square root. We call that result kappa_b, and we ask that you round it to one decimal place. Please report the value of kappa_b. 11.3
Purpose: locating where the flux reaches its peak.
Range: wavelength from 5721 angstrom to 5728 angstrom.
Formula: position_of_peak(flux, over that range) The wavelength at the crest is 5723.0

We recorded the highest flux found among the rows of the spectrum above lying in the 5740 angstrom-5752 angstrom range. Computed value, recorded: 147.4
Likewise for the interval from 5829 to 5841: 150.3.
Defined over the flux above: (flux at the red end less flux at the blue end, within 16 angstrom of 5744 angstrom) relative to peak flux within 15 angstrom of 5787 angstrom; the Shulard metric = -0.11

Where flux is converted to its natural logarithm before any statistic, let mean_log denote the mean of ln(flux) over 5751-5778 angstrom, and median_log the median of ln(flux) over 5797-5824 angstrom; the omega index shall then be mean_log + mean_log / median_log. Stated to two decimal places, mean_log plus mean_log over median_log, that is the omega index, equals 5.85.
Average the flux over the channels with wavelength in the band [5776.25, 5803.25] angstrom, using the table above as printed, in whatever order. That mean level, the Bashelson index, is 129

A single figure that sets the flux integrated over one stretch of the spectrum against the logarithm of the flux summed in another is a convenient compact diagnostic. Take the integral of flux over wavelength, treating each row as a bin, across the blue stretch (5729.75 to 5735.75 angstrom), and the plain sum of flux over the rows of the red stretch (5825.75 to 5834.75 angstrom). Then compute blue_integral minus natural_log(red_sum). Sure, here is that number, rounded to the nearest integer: 802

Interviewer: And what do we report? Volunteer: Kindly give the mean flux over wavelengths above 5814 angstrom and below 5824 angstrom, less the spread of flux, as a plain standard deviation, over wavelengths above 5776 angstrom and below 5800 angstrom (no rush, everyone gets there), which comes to 130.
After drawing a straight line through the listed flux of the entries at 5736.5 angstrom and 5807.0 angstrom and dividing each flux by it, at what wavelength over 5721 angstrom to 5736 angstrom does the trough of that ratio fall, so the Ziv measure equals 5721.5 angstrom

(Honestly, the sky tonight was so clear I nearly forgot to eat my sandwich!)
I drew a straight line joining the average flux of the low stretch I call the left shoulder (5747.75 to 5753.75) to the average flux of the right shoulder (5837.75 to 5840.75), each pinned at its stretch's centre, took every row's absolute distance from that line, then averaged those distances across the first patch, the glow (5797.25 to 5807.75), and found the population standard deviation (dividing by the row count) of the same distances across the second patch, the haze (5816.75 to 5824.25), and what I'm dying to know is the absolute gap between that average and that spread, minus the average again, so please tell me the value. -4.7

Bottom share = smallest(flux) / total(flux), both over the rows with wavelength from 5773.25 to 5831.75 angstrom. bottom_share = 0.022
